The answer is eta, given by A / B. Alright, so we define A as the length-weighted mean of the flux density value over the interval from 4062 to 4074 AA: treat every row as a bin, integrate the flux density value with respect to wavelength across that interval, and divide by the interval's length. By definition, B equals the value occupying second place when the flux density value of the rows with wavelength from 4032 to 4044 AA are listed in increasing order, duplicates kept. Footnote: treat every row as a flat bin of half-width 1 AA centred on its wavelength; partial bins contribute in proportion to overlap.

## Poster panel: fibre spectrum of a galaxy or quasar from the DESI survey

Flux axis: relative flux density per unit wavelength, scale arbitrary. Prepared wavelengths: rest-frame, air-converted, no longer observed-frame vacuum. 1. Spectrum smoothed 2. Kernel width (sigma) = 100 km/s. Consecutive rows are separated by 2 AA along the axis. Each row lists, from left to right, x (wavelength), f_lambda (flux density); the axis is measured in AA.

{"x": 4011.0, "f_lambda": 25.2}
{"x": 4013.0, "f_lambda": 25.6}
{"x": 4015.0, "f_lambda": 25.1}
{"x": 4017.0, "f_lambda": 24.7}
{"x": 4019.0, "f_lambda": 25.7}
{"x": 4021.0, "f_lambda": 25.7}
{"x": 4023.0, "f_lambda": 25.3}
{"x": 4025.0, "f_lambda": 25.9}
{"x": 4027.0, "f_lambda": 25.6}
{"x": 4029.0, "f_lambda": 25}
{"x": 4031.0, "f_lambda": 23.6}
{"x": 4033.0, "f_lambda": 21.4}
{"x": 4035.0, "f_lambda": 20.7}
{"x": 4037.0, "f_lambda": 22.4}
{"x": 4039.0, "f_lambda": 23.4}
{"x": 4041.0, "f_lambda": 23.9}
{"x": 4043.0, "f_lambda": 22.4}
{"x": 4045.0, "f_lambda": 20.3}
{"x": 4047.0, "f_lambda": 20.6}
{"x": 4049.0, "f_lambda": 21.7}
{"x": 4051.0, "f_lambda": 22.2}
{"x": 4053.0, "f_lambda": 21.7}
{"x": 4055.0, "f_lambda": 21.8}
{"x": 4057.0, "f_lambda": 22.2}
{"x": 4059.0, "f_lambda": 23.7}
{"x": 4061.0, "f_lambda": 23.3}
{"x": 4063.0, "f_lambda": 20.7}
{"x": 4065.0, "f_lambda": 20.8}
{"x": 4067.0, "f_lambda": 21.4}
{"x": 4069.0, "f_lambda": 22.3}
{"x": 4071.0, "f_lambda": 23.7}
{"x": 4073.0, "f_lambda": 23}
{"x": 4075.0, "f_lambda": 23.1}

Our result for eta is 1.03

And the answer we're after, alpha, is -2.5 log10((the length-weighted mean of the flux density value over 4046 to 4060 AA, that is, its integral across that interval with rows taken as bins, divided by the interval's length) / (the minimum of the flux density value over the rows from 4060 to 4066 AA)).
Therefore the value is -0.065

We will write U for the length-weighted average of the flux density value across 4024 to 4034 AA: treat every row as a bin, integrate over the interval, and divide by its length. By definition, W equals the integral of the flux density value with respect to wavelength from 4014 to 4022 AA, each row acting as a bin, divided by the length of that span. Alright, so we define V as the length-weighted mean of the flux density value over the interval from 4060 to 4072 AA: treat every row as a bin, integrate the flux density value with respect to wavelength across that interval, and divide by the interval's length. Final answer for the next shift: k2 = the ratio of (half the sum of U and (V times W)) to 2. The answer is 145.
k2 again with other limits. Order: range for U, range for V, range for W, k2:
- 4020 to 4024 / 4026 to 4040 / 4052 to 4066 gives 134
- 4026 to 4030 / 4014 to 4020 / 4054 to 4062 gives 149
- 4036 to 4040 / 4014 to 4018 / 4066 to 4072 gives 146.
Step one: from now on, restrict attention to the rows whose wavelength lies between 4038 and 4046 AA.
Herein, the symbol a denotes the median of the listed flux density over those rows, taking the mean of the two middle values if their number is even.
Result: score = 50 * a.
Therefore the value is 1145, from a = 22.90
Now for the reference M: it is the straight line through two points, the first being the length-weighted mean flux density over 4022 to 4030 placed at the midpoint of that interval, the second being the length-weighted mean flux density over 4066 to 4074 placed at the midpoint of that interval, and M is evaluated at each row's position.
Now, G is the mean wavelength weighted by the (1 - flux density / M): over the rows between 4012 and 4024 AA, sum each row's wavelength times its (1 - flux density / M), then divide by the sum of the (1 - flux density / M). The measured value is 4016.4 AA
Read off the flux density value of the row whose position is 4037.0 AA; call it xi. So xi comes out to 22.4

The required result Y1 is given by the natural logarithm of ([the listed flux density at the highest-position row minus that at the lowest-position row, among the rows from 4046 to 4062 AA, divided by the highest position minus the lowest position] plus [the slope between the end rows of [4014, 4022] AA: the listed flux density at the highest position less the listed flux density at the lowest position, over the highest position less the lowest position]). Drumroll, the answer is -1.2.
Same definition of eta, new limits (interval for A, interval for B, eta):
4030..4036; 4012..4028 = 0.87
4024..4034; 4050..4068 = 1.17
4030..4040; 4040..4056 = 1.08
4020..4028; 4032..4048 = 1.24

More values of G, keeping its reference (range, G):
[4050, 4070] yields 4059.3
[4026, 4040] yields 4034.7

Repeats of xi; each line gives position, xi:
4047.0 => 20.6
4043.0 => 22.4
